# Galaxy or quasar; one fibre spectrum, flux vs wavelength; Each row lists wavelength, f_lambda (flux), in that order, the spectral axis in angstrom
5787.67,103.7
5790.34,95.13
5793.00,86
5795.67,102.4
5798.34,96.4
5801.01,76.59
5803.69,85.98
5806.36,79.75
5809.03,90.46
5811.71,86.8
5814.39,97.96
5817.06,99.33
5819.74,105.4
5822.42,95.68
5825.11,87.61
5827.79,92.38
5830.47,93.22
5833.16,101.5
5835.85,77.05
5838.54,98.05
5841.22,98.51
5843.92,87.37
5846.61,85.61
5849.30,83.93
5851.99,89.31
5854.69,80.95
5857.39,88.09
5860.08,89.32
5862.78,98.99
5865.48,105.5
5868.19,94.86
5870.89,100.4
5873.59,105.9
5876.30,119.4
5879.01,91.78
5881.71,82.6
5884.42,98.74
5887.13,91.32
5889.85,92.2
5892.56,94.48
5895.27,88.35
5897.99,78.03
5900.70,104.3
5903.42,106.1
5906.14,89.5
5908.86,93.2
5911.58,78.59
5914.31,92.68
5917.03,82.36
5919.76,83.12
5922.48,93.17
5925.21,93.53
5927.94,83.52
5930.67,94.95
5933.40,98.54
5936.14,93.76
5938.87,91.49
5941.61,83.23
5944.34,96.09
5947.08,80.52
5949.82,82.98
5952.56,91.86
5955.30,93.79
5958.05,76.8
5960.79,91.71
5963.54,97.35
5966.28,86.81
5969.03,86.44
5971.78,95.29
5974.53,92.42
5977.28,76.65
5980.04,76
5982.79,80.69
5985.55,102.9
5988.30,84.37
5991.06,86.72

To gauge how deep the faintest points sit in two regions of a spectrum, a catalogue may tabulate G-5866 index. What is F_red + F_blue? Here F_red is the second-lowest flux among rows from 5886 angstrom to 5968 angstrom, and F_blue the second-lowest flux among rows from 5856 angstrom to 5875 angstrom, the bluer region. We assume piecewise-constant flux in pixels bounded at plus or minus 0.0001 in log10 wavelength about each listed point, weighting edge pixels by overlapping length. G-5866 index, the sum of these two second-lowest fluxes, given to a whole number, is 167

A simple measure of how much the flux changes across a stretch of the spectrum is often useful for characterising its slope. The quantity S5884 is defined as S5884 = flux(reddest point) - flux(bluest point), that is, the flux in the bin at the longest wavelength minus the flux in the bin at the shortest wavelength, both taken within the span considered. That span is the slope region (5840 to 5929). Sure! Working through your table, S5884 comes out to -15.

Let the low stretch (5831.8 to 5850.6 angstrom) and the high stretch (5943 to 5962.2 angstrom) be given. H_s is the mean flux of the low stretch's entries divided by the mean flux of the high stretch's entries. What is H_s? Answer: 1.03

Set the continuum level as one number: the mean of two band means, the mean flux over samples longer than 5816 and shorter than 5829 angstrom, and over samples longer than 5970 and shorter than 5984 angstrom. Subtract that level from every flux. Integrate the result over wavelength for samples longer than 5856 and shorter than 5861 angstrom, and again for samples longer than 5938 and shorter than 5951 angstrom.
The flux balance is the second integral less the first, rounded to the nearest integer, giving -37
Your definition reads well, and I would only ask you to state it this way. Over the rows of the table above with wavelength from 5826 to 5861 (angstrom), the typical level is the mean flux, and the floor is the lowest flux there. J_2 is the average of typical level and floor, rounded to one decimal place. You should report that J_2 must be 83.3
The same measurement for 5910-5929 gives 82.7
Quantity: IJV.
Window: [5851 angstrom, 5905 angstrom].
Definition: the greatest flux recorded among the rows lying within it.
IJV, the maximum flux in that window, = 119.4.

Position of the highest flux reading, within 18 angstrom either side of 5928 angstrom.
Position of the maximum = 5933.40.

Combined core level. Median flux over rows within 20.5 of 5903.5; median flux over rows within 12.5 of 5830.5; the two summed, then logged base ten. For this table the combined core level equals 2.27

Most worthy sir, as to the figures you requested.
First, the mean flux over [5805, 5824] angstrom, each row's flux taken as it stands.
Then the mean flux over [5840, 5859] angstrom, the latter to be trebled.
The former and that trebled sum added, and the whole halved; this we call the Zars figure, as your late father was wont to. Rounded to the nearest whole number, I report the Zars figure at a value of 178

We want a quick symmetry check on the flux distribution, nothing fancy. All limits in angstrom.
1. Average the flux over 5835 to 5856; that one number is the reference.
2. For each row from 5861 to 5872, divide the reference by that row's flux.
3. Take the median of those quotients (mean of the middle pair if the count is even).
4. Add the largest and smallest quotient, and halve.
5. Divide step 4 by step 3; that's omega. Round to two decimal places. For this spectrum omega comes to 1.00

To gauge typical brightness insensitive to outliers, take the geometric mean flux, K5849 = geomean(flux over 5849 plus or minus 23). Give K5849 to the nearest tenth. 91.7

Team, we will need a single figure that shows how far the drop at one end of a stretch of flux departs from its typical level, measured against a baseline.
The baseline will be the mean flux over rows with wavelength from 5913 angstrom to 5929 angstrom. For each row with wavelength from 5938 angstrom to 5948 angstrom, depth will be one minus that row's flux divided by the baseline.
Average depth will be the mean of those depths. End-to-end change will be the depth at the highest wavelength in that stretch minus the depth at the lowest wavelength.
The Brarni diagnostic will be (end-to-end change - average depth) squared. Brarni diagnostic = 0.015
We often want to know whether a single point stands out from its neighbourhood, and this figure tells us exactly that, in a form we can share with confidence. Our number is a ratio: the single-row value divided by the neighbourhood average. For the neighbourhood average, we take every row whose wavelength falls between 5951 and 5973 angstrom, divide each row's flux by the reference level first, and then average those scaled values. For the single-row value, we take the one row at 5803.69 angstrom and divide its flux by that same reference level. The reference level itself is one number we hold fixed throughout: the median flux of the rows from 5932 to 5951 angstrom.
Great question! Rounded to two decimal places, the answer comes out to 0.96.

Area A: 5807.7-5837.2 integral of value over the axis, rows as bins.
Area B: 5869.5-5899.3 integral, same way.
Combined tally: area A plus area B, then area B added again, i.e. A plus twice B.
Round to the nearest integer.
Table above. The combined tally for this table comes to 8408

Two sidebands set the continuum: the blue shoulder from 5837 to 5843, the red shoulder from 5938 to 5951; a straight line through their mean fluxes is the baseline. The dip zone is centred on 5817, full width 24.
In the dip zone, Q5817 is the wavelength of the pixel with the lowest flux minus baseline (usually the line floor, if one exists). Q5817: 5806.36 angstrom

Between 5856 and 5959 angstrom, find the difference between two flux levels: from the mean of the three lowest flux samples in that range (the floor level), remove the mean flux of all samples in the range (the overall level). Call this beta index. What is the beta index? -14.4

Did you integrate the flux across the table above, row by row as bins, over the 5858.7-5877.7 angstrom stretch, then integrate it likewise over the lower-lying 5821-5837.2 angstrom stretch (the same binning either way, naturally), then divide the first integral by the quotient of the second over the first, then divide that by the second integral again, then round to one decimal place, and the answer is 1.7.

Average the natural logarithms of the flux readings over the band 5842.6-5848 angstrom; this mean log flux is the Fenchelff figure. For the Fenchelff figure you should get 4.46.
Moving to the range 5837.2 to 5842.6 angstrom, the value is 4.59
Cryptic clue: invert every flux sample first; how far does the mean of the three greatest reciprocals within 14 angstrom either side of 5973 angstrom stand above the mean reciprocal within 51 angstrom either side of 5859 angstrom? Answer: 0.0021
